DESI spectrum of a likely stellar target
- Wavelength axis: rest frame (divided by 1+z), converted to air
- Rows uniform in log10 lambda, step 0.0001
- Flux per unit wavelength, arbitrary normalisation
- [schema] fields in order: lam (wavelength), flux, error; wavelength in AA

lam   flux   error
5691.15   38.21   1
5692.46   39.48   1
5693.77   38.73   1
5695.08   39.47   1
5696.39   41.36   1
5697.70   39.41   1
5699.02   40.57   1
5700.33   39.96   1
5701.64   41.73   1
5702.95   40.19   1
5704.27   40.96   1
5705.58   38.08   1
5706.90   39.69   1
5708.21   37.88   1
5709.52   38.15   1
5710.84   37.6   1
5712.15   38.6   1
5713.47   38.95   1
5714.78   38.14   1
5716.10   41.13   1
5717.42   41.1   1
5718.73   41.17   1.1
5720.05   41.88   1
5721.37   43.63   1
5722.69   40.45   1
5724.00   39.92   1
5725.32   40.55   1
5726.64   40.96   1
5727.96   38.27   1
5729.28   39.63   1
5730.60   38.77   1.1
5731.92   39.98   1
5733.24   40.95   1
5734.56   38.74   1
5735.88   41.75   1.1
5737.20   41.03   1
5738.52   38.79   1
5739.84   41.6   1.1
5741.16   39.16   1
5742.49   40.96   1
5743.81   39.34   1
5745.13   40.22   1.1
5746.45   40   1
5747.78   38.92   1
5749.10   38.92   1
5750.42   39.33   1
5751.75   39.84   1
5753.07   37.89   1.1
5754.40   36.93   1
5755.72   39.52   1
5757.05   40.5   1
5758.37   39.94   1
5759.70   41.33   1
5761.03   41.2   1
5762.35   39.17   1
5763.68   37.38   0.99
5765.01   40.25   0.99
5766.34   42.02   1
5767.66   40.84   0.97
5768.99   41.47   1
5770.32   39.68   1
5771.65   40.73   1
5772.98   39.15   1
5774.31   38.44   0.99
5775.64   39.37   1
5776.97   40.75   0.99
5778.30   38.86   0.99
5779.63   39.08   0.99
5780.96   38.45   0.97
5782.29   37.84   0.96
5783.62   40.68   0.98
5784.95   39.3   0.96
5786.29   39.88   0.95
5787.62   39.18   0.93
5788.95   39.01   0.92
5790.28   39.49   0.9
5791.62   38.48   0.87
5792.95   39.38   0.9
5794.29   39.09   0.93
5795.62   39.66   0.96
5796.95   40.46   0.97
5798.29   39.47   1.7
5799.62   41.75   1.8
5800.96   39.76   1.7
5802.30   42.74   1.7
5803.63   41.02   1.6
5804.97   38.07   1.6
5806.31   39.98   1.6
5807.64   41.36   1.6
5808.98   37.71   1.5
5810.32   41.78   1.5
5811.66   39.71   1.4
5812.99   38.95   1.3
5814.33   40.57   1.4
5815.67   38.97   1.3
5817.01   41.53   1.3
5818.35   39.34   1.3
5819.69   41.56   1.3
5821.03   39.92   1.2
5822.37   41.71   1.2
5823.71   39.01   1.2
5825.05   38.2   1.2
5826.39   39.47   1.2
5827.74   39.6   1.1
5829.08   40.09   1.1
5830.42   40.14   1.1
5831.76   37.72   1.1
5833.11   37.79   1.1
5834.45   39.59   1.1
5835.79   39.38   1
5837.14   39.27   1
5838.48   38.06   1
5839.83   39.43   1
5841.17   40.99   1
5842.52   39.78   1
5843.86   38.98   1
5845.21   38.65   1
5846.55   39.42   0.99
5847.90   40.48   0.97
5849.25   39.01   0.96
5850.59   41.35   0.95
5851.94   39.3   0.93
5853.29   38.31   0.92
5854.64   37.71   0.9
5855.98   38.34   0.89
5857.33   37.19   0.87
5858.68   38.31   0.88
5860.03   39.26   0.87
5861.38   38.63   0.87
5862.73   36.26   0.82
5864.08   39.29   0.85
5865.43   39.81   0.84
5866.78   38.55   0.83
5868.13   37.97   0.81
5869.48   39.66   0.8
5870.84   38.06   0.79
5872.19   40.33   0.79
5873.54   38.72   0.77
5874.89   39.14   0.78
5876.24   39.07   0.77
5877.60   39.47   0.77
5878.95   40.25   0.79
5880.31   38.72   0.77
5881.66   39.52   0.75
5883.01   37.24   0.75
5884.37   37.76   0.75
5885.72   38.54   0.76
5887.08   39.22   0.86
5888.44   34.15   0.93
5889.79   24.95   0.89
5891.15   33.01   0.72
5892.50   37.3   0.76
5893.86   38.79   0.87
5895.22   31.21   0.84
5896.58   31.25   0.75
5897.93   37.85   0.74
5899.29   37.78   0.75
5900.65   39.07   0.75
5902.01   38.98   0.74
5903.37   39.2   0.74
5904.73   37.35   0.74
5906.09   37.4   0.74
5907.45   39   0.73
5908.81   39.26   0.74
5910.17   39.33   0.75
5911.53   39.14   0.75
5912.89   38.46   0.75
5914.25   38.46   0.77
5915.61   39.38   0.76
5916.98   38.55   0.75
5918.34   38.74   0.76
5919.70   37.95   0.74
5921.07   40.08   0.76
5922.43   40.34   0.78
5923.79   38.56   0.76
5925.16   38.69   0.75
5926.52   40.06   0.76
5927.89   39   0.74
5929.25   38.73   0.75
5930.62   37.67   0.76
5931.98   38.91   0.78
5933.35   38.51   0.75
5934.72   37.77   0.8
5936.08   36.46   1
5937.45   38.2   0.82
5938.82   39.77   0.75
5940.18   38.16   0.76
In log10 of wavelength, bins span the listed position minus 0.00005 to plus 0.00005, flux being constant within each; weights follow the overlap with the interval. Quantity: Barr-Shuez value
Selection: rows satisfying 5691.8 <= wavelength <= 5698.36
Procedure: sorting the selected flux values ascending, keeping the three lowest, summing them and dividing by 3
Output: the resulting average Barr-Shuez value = 39.2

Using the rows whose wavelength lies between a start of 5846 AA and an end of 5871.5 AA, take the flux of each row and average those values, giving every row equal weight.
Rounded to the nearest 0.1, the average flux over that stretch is 38.8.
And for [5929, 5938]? 38.0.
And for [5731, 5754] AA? 39.8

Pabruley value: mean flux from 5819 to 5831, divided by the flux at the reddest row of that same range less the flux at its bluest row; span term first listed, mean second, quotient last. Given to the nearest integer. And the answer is -28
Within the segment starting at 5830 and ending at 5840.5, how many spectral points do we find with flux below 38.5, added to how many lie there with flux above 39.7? 4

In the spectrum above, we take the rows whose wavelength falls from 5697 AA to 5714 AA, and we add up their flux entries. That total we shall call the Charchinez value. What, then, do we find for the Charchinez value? 512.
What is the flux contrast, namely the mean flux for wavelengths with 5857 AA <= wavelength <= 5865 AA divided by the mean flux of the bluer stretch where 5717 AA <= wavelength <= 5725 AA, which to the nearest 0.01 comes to 0.92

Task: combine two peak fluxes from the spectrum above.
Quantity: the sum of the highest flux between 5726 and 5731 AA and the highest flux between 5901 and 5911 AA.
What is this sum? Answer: 80.3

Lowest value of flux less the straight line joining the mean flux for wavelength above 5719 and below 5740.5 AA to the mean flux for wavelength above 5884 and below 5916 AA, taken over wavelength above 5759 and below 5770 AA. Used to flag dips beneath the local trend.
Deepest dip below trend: -2.4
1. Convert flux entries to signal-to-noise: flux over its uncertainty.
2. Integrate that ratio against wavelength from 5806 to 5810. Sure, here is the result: 102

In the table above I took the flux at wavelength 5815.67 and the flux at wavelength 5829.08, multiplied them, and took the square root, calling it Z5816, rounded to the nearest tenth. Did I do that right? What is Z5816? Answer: 39.5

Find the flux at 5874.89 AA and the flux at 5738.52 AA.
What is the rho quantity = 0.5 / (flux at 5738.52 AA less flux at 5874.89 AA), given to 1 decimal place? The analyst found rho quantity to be -1.4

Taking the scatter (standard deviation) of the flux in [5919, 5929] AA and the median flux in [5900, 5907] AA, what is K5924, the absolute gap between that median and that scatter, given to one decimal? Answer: 38.1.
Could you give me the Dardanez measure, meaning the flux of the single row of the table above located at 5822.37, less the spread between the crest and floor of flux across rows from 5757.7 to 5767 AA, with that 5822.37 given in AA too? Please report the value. 37.1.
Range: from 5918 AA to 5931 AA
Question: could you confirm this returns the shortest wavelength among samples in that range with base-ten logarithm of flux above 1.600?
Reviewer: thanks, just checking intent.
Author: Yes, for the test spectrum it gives 5921.07 AA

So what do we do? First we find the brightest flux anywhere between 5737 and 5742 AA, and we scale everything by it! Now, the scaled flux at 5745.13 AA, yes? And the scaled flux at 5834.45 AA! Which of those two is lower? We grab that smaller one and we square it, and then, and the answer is 0.906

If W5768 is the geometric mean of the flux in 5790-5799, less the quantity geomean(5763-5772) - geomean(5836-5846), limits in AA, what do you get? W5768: 38.4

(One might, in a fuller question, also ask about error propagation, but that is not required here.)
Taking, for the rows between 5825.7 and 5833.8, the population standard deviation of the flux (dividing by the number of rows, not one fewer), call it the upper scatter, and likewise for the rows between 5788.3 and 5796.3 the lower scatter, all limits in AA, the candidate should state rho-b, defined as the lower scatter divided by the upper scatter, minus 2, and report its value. -1.62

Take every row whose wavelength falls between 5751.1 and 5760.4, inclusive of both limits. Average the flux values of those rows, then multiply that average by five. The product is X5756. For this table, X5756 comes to 197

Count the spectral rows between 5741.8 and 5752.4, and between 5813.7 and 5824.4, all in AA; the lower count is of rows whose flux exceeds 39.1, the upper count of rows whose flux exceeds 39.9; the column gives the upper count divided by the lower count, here 0.83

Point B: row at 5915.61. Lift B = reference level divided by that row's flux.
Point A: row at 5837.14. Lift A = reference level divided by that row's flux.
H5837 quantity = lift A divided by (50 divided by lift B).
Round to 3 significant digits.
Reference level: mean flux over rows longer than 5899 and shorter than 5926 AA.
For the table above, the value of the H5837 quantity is 0.0195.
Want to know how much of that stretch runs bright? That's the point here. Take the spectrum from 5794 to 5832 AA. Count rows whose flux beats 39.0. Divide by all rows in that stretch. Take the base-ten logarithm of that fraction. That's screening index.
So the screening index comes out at -0.101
